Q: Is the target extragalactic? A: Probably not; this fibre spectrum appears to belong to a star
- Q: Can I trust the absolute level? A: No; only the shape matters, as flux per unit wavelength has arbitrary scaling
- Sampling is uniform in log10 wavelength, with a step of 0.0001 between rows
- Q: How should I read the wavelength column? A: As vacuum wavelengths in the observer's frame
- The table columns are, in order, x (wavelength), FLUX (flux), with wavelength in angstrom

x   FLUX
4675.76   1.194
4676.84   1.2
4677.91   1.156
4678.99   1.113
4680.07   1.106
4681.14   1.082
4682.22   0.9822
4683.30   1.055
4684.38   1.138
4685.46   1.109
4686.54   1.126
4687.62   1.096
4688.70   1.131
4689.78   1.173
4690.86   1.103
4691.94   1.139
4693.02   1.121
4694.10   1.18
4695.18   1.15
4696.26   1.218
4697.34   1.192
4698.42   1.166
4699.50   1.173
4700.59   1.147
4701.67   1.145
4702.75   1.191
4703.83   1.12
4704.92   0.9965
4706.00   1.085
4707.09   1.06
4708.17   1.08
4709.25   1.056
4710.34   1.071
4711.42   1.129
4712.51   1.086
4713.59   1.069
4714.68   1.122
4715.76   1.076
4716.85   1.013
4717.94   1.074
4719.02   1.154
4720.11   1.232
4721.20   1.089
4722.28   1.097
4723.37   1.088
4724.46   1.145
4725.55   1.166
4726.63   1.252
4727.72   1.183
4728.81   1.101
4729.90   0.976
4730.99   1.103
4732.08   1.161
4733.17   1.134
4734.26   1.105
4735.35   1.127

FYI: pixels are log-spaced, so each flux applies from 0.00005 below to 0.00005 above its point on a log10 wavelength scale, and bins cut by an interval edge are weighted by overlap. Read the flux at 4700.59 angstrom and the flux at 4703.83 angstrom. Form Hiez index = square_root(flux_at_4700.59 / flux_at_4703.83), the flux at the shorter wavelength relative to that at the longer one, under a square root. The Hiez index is 1.01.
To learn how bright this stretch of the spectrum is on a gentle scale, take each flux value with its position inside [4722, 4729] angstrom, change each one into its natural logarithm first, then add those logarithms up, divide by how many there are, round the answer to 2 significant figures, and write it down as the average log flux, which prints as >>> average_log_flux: 0.14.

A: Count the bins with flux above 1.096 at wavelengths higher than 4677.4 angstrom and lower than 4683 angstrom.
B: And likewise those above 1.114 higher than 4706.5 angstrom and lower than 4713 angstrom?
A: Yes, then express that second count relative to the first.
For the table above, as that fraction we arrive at 0.33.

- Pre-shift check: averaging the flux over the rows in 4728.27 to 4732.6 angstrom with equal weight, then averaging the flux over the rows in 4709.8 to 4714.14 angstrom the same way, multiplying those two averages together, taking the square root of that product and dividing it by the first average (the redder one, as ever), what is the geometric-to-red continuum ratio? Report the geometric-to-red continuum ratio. 1.002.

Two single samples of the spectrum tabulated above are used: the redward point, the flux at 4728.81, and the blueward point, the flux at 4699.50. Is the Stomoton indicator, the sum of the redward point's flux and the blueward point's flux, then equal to 2.27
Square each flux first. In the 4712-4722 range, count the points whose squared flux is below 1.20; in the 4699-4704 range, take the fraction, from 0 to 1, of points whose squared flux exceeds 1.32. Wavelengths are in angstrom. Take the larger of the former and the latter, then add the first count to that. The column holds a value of 12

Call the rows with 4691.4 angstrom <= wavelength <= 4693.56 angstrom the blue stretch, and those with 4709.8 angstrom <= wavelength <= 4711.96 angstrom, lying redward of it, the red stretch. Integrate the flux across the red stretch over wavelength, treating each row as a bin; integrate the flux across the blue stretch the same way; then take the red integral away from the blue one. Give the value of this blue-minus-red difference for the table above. 0.06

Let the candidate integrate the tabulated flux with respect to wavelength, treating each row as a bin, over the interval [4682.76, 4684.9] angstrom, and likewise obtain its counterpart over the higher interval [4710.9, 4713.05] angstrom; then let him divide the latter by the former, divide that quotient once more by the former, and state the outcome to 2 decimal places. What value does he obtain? 0.43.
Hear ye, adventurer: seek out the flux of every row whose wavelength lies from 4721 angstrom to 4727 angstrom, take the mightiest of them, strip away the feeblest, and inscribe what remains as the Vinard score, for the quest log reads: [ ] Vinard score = 0.16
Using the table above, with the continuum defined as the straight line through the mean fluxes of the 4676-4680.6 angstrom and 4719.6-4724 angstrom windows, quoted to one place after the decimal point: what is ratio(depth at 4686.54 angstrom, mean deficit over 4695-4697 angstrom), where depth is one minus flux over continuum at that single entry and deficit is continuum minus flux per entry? -0.3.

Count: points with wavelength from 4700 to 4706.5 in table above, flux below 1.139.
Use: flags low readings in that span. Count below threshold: 3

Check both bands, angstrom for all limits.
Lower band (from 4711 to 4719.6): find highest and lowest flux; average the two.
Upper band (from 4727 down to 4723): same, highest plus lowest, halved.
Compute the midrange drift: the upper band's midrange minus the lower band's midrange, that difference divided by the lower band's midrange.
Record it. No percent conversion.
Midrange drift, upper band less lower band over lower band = 0.08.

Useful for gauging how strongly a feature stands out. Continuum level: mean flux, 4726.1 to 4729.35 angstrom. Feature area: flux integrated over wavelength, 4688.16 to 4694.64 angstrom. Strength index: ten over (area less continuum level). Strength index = 1.6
